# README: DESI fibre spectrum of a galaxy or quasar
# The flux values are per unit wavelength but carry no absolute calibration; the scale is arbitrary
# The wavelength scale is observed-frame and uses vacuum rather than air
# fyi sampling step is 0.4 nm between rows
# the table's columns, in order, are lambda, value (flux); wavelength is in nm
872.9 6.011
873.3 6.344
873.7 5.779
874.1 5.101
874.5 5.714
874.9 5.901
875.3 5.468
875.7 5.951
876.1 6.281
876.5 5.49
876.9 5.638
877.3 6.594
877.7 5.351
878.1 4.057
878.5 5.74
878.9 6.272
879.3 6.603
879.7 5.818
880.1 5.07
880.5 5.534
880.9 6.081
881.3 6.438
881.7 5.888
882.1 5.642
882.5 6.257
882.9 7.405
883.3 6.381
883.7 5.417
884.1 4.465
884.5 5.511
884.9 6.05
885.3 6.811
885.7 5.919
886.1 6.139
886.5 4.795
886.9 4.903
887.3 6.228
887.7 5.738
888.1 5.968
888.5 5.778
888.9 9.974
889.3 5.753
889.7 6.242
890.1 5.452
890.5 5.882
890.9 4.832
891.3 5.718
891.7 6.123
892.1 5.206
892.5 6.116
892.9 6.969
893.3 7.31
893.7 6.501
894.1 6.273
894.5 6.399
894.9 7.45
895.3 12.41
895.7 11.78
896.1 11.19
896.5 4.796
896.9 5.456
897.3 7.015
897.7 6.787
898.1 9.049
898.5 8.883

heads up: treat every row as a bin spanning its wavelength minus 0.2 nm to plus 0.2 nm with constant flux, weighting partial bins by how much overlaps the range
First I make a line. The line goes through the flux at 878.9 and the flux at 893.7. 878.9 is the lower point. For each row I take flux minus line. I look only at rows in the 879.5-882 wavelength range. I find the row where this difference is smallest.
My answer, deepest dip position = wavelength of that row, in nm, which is 880.1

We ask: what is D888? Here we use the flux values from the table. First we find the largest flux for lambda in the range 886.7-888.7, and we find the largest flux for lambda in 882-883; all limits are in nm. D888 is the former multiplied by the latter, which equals 46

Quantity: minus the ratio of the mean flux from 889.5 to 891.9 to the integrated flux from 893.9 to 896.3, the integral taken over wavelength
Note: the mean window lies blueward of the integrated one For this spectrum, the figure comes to -0.257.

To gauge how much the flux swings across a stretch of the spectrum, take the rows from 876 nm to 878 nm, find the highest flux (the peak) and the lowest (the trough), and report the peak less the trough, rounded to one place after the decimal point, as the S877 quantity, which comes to 1.2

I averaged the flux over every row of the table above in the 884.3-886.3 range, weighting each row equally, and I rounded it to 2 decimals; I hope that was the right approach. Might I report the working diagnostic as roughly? 6.09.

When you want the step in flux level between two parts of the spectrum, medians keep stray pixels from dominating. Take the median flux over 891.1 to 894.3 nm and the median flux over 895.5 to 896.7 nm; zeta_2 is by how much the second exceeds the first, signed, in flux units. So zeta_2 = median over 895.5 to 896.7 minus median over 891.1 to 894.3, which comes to 5.0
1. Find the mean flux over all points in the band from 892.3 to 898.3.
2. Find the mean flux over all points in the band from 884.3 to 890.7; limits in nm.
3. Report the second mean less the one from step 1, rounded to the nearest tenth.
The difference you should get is -1.6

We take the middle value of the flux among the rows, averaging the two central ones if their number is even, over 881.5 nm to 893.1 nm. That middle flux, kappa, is 5.89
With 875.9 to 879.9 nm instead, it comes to 5.78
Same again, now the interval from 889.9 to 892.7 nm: 5.72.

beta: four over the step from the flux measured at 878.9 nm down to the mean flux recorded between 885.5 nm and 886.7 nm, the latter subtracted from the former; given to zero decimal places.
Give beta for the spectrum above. 6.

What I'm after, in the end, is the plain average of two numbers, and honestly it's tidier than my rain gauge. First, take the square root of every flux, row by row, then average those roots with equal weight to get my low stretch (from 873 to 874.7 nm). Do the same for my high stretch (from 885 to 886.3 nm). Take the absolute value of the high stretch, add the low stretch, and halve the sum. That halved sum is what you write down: 2.45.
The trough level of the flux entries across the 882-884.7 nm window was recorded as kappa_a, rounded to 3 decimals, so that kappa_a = 4.465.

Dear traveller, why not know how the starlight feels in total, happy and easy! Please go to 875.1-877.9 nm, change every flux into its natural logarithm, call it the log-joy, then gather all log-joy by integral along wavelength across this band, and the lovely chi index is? 4.93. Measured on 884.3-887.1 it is 4.87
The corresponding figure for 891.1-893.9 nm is 5.13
